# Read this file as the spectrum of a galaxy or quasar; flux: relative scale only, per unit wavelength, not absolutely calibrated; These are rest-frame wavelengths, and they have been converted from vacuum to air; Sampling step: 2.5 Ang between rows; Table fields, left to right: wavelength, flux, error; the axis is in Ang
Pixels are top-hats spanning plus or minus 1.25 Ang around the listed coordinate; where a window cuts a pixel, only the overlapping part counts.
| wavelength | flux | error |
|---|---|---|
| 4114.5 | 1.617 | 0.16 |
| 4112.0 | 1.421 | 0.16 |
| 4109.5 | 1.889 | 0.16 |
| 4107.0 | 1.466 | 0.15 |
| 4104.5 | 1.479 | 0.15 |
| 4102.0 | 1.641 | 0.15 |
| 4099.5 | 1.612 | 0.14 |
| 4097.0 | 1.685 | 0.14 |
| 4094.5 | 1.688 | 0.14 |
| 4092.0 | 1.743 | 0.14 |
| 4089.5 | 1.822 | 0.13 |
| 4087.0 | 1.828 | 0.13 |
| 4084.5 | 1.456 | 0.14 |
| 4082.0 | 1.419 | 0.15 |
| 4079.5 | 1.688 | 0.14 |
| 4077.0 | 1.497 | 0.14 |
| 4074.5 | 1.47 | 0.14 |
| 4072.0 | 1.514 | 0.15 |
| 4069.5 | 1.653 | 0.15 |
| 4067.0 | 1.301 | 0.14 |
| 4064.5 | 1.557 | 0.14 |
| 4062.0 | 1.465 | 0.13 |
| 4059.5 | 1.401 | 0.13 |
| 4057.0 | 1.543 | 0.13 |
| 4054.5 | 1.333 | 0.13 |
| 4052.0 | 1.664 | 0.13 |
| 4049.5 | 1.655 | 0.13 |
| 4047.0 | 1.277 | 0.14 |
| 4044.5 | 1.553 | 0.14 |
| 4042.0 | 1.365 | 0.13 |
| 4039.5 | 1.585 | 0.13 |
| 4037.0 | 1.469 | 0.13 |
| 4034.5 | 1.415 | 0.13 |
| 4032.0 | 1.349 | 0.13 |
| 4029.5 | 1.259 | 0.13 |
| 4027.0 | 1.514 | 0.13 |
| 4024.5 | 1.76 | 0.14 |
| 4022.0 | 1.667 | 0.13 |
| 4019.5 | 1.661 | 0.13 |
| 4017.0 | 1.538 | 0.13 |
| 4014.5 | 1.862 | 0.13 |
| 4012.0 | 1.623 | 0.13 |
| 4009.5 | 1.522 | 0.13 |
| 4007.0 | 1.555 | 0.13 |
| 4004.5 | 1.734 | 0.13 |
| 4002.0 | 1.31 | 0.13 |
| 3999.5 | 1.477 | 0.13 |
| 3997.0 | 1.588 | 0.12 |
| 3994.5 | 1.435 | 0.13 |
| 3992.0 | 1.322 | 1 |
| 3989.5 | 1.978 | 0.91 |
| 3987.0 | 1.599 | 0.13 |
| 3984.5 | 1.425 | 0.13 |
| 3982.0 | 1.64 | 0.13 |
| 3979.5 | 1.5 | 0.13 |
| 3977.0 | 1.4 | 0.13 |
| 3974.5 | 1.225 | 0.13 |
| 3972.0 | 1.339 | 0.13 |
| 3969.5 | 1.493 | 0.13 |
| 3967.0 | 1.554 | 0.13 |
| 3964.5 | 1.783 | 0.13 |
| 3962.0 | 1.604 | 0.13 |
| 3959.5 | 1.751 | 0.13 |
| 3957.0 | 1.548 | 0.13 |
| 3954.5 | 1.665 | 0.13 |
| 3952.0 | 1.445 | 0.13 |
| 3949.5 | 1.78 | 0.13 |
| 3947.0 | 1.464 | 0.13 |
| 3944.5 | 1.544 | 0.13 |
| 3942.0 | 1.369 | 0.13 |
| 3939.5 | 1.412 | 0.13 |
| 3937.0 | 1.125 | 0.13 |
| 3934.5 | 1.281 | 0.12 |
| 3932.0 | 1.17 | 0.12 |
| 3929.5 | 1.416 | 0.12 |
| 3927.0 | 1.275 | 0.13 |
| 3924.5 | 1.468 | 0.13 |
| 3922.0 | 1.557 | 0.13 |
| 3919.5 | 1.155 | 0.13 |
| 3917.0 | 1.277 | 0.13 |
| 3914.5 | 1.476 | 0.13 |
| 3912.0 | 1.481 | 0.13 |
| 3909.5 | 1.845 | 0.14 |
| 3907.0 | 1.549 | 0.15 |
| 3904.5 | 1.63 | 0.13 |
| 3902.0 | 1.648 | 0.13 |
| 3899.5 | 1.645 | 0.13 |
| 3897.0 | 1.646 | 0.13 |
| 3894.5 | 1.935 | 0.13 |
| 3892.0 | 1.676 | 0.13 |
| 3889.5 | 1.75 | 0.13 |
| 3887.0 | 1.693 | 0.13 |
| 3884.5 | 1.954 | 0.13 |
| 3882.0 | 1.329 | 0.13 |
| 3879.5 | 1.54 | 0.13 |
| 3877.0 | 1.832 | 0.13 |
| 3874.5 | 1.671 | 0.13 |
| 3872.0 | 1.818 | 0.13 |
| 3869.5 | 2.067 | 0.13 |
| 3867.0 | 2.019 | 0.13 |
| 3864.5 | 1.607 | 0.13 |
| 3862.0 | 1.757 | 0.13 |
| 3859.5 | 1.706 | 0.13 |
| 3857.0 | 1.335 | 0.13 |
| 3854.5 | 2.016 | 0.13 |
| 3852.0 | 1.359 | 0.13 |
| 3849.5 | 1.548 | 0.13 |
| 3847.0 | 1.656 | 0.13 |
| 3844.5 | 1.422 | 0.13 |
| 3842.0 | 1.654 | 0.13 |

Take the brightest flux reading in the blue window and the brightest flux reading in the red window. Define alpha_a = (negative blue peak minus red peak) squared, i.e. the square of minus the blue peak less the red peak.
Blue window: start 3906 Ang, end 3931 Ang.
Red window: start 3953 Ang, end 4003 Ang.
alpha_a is 14.6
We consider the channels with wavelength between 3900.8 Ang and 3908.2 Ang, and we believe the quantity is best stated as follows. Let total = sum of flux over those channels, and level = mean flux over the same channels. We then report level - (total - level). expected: -1.61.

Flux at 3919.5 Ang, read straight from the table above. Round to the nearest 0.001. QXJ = 1.155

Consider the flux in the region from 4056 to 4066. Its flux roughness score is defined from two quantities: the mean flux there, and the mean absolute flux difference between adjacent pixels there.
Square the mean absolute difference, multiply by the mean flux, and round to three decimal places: 0.015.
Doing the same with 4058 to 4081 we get 0.032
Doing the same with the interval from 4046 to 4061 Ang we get 0.068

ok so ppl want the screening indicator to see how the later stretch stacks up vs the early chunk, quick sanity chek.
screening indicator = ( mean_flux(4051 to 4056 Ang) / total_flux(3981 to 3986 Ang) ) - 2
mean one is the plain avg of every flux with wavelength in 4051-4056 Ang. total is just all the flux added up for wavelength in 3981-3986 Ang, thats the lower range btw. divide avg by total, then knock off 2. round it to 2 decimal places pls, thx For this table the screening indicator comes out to -1.51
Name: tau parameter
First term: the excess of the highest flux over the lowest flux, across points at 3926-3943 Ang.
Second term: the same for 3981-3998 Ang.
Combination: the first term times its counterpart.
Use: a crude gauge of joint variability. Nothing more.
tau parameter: 0.191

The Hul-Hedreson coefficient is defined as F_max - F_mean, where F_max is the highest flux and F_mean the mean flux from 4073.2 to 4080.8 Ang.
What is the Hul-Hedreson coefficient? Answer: 0.14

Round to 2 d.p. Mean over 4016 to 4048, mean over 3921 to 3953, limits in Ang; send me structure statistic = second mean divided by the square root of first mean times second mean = 0.97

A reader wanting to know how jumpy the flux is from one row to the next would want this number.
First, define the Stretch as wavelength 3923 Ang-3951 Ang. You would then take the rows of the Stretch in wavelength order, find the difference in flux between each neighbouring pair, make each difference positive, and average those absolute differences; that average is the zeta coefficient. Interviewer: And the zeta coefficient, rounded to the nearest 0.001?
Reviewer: 0.175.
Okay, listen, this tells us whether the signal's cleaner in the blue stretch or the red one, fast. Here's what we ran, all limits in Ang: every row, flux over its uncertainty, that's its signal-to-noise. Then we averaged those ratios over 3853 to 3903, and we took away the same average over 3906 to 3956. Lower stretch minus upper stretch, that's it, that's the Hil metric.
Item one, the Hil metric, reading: 2.3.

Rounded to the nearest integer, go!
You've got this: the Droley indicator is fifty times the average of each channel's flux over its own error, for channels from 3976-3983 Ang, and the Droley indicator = 582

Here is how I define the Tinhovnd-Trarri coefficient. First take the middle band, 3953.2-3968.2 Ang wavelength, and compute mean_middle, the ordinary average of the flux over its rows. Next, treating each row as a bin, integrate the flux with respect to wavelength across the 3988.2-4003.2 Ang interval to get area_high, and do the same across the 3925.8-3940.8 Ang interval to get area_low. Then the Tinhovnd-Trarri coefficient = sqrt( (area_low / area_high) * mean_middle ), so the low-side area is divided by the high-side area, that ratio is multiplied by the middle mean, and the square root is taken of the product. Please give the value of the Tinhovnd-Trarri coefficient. 1.18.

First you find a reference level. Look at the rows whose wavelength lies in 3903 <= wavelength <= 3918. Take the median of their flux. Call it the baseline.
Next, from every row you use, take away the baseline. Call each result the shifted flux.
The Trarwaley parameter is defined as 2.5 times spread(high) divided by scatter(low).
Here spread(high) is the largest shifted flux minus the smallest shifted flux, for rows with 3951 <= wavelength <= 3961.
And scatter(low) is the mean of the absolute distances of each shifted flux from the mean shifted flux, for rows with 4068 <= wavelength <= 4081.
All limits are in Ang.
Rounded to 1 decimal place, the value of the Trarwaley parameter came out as 9.0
